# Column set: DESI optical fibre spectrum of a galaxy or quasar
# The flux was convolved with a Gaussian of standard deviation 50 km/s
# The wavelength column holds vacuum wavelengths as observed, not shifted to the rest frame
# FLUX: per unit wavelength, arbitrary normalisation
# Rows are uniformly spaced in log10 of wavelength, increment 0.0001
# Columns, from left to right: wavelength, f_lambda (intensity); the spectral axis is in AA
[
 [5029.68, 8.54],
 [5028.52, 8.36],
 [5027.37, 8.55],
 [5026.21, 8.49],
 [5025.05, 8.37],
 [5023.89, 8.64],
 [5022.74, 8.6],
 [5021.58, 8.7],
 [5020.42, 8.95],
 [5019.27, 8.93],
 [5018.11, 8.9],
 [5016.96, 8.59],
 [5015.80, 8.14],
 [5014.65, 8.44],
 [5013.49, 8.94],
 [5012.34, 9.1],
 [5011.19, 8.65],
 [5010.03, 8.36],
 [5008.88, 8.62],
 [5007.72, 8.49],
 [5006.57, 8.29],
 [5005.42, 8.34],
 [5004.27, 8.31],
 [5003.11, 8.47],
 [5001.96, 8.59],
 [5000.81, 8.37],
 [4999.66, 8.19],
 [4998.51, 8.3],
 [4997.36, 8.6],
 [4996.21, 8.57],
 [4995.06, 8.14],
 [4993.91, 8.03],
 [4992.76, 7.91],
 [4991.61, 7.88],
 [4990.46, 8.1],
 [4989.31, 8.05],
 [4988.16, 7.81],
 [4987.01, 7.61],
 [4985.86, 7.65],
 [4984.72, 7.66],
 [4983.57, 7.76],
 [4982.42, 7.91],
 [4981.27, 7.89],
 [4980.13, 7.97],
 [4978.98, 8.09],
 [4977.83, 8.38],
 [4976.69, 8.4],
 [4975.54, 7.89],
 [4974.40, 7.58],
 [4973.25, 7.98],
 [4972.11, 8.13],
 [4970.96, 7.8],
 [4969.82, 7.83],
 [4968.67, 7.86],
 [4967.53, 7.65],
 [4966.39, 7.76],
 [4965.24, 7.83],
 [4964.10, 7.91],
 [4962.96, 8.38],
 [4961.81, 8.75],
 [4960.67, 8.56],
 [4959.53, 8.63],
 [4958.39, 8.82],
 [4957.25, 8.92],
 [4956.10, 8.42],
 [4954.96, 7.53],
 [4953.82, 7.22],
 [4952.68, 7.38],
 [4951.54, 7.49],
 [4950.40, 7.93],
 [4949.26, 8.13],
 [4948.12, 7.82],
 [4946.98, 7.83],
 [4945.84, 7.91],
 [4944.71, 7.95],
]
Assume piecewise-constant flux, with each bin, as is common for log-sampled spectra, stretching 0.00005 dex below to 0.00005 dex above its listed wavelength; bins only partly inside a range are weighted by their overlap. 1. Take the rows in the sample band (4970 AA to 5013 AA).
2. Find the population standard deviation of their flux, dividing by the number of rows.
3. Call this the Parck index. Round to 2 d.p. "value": 0.34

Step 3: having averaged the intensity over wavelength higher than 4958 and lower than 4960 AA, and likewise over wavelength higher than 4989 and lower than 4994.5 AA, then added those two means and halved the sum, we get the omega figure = 8.36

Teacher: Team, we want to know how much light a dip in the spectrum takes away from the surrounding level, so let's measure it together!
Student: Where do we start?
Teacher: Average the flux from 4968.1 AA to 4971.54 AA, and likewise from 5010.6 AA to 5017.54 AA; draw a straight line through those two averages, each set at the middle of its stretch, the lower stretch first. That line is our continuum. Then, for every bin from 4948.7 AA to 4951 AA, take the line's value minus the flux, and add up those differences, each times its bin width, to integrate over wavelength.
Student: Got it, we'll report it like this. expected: -1.3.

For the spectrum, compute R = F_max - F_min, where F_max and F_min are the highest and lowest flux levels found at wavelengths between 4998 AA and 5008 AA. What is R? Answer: 0.4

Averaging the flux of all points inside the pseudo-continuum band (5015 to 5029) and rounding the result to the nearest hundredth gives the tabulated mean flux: 8.60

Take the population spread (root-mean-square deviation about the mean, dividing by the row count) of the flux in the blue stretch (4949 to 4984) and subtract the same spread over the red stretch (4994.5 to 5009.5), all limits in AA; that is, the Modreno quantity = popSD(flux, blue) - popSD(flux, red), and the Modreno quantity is 0.3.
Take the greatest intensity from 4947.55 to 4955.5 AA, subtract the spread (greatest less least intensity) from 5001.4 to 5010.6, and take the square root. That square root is 2.79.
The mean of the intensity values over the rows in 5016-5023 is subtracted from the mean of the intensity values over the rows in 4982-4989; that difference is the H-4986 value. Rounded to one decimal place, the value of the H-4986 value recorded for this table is -1.0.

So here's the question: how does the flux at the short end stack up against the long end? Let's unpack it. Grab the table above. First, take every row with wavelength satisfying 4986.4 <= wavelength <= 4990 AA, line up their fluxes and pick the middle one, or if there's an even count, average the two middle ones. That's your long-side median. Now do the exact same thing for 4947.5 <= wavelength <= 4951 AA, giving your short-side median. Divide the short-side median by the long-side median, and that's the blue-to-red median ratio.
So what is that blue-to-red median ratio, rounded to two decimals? 1.02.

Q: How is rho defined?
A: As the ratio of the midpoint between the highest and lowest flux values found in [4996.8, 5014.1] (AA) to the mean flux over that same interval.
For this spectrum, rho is 1.02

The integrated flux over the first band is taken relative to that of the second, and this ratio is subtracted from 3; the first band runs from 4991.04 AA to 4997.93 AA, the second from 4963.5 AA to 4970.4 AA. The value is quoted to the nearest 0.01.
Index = 1.95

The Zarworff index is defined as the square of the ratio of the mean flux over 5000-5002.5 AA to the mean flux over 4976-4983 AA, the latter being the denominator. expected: 1.09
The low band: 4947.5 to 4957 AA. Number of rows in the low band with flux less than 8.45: 8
